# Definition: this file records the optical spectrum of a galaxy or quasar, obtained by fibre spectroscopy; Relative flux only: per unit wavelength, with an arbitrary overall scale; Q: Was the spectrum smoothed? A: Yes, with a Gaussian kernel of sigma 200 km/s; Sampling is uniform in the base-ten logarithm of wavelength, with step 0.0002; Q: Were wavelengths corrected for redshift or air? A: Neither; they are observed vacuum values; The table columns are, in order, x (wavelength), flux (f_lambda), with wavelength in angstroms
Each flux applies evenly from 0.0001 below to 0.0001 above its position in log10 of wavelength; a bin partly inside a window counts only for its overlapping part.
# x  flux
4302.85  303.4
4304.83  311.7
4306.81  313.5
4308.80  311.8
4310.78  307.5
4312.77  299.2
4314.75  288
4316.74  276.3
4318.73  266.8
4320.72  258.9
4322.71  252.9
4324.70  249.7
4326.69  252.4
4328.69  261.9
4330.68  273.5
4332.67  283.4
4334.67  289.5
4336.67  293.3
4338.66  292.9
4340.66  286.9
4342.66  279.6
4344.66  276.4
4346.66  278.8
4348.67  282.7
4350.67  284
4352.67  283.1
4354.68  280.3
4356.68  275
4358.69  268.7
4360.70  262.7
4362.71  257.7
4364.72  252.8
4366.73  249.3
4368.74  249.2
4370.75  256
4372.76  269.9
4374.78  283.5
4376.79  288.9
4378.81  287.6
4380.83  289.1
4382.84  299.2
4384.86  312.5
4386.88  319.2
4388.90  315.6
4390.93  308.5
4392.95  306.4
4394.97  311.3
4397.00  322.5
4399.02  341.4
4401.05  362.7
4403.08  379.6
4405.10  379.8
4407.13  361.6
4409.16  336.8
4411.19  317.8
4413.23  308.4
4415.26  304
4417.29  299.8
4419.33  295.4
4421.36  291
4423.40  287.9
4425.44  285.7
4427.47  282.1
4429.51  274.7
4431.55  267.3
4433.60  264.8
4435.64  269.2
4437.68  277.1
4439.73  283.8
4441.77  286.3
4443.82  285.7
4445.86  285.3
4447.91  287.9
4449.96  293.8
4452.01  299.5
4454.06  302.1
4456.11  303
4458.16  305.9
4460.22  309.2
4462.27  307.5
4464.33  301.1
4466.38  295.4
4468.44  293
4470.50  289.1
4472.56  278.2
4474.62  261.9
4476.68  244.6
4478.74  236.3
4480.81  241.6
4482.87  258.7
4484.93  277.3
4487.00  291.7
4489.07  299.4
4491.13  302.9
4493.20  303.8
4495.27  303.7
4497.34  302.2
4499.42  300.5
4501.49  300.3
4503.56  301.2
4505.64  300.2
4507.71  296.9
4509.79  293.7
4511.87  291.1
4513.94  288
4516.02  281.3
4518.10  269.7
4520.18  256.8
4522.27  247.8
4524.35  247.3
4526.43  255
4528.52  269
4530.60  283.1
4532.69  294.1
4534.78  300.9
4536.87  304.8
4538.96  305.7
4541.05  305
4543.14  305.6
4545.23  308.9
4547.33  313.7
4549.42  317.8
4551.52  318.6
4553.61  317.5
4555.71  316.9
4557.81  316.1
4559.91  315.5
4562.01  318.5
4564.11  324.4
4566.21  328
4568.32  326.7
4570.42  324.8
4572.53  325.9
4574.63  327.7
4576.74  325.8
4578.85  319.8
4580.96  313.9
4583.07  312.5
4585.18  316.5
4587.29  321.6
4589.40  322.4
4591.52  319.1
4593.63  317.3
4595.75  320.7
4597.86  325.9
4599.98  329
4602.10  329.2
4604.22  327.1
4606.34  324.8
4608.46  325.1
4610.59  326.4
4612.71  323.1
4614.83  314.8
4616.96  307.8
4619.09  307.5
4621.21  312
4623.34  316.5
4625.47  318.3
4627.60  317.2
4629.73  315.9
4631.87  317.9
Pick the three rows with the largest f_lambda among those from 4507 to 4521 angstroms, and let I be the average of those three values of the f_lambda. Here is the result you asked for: 294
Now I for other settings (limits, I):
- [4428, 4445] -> 285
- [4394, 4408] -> 374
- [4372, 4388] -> 310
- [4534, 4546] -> 307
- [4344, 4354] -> 283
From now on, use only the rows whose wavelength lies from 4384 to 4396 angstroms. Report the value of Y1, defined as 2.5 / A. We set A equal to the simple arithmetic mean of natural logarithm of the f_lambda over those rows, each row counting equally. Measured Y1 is 0.435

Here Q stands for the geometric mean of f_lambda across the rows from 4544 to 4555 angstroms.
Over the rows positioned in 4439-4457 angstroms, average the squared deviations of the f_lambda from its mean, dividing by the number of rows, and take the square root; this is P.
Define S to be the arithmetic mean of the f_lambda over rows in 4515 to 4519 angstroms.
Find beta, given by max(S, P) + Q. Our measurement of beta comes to 591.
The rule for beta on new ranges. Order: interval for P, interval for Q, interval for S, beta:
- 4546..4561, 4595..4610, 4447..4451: 617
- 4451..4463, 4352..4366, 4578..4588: 585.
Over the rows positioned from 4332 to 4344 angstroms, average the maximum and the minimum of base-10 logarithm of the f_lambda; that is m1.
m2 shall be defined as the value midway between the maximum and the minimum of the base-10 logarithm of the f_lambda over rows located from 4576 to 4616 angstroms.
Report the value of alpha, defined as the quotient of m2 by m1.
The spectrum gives 1.02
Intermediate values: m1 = 2.46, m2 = 2.51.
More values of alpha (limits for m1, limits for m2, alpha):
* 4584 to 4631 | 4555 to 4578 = 1.00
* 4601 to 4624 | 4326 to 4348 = 0.97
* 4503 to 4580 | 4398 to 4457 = 1.02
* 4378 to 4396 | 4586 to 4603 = 1.01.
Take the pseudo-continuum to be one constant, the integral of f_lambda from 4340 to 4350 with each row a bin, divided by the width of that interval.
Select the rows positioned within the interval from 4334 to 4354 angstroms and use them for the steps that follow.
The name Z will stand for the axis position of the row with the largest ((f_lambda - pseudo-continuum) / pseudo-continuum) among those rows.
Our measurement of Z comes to 4336.67 angstroms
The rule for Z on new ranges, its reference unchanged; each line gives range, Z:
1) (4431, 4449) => 4447.91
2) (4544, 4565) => 4564.11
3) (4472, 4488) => 4487.00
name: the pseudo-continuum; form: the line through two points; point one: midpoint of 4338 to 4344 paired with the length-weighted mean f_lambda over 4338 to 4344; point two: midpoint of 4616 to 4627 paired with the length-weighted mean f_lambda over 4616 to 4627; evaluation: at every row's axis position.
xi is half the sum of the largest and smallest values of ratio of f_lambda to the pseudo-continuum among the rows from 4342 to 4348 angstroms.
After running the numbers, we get 0.97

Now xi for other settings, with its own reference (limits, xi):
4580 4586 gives 1.02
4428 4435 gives 0.92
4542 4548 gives 1.01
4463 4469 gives 1.00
